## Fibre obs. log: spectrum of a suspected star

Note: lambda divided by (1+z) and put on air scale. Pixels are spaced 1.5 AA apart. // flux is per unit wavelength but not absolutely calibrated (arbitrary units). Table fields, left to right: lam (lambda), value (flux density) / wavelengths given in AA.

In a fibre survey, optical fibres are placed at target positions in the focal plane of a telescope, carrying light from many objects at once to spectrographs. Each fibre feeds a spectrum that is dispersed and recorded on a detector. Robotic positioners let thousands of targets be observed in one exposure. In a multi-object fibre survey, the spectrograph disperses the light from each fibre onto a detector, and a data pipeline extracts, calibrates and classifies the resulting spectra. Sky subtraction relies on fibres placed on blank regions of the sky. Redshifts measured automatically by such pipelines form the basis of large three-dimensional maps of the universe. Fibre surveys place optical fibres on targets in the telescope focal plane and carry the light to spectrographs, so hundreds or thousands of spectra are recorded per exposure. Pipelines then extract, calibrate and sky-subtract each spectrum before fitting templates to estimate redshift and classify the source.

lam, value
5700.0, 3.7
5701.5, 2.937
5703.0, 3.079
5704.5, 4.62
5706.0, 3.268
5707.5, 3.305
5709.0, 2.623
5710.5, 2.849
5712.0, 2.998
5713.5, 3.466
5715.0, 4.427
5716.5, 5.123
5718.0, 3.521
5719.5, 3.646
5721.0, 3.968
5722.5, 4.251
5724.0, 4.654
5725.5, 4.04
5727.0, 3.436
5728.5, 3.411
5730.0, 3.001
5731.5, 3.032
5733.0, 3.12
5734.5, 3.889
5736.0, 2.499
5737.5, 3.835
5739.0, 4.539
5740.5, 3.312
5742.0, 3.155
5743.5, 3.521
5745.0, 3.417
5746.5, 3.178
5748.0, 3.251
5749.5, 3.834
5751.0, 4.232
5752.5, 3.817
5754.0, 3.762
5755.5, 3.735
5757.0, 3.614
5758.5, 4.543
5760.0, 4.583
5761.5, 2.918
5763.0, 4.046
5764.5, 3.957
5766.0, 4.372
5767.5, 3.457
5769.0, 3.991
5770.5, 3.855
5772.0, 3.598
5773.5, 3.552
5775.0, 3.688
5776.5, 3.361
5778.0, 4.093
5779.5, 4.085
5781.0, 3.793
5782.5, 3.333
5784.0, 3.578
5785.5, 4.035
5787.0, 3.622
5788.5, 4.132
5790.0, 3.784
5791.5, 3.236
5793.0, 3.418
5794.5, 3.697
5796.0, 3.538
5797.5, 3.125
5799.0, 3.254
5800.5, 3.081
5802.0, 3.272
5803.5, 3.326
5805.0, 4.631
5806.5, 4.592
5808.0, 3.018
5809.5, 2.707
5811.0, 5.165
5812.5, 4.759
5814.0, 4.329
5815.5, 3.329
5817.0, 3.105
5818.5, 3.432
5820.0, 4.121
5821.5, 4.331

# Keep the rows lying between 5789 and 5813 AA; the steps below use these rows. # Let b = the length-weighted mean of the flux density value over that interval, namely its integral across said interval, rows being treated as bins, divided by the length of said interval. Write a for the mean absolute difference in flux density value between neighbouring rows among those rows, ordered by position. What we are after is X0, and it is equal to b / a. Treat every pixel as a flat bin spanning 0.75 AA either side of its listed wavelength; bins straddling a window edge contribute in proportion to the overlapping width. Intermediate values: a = 0.55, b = 3.66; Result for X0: 6.7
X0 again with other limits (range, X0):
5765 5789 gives 10.4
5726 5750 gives 6.8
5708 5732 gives 7.9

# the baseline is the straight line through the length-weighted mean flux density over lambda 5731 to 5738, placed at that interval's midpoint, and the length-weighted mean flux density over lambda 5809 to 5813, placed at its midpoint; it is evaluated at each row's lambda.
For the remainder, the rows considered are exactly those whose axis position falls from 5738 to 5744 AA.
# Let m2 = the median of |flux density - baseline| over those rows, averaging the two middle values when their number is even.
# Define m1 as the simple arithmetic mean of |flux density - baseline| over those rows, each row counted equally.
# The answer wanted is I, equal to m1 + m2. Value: 0.6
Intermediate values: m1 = 0.40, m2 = 0.17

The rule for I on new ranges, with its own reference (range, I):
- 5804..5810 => 1.7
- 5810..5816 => 1.3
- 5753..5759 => 0.6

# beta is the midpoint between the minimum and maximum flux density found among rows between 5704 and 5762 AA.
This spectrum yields 3.81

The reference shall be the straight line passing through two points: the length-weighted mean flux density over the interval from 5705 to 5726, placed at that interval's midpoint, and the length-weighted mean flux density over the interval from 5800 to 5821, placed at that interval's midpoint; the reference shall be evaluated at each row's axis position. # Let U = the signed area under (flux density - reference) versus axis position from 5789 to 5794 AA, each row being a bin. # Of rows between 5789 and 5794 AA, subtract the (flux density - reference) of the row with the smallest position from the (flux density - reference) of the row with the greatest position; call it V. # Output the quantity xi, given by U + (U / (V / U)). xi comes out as -5.7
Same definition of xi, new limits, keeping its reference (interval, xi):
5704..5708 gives -0.1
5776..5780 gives 0.5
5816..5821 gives 0.1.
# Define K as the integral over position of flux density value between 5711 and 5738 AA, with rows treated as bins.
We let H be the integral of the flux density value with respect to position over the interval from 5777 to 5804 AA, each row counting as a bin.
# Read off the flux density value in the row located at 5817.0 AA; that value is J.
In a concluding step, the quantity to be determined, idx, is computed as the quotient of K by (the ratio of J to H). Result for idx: 3087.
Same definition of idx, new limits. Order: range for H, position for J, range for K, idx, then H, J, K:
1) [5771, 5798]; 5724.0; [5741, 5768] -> 2143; 99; 4.654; 101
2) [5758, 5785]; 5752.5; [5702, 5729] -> 2698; 103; 3.817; 100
